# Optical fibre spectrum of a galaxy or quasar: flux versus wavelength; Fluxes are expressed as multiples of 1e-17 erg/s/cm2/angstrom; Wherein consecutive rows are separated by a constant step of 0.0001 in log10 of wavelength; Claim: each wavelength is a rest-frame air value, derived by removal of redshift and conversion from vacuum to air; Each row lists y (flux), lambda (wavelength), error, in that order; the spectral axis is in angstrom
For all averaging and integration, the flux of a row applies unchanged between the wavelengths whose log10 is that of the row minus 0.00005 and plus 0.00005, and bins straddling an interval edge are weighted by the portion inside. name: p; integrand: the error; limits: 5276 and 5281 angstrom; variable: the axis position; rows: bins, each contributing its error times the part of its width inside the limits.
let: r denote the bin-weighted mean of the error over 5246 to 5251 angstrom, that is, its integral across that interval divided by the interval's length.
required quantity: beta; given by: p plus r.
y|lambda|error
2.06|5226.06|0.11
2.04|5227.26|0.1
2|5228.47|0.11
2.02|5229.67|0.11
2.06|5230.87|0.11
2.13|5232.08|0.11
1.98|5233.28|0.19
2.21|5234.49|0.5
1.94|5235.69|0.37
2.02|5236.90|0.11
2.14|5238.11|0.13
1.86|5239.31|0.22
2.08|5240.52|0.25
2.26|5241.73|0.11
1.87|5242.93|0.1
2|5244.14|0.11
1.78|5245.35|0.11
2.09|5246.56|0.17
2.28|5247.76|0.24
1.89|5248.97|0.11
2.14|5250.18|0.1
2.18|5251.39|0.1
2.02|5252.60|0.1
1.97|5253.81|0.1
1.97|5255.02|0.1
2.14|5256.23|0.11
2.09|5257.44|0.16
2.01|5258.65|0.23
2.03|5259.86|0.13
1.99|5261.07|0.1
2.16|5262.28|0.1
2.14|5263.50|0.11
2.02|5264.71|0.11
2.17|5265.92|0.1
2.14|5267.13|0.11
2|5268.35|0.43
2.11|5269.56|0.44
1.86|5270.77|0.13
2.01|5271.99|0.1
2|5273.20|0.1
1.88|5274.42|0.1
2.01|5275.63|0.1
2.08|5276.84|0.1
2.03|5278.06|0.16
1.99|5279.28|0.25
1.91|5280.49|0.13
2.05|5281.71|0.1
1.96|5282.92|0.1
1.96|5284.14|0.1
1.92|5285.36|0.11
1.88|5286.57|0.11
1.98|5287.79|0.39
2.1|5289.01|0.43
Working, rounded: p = 0.79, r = 0.153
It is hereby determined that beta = 0.94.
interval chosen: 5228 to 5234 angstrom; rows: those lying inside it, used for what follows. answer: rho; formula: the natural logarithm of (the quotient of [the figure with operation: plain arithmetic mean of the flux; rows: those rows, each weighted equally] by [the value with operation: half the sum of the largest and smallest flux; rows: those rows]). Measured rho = -0.008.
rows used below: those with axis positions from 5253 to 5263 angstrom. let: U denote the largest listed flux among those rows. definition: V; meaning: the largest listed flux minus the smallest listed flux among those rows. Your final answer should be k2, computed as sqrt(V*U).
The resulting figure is 0.64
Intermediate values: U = 2.16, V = 0.190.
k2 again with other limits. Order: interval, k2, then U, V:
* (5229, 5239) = 0.77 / 2.21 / 0.270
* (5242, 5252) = 1.07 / 2.28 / 0.500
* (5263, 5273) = 0.82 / 2.17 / 0.310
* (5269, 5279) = 0.73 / 2.11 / 0.250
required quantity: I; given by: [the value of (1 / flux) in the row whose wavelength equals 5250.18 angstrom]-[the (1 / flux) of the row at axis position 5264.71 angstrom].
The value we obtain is -0.028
